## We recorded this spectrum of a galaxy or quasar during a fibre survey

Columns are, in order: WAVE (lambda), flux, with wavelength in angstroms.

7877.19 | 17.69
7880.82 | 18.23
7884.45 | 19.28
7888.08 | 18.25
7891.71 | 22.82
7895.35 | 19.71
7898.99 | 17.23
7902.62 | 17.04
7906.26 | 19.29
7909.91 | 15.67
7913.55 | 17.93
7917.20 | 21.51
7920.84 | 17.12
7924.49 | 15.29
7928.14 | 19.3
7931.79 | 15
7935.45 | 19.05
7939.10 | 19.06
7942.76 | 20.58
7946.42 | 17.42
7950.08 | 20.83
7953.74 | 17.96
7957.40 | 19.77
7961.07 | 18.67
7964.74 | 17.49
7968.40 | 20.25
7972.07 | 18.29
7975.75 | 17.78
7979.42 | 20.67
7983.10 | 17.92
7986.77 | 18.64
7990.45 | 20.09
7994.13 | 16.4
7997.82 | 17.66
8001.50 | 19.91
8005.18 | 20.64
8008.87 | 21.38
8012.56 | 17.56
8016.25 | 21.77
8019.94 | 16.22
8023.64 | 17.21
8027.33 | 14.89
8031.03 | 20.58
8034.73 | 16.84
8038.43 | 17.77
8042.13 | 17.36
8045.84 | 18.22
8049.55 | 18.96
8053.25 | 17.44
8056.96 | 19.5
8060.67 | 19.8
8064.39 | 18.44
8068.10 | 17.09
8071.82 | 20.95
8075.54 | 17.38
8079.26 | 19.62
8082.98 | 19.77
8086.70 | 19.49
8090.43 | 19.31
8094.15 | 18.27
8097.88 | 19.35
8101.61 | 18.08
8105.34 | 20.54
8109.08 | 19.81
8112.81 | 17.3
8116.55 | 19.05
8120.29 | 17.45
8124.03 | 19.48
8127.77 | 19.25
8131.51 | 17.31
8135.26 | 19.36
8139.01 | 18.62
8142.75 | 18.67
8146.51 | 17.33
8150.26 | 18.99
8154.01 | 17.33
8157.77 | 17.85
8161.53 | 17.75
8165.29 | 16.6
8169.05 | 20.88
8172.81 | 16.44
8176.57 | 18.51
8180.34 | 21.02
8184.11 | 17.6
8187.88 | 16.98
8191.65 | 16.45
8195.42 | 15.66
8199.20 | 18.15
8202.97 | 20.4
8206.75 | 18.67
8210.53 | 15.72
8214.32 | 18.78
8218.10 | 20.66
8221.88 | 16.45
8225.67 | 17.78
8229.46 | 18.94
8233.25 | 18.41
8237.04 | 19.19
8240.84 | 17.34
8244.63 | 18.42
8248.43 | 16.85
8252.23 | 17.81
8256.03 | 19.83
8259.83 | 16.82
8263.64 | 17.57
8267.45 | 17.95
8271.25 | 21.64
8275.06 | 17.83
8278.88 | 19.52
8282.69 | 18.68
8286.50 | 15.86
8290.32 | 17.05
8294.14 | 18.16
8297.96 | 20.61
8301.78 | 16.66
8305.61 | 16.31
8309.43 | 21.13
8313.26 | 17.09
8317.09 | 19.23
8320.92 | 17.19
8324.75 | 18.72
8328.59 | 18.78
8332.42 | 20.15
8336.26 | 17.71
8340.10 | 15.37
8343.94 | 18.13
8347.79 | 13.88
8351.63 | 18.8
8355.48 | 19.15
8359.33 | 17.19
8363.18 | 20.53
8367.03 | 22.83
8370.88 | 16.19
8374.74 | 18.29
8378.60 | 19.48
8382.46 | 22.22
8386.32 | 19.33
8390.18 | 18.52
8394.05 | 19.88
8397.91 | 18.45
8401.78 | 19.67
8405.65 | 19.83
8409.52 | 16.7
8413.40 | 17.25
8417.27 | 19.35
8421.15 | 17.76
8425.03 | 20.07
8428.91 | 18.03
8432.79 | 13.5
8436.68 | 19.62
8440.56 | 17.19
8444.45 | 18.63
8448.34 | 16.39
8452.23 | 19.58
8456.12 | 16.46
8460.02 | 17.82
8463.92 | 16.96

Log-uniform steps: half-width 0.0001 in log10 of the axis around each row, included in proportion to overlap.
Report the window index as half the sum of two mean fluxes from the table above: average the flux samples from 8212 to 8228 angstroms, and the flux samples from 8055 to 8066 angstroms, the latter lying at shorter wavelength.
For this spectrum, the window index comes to 18.8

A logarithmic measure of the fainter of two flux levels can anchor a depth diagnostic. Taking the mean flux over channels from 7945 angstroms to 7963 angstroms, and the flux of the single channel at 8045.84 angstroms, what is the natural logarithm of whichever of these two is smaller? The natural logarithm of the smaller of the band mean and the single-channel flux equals 2.90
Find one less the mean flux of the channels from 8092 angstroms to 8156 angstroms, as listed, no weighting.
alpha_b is -17.6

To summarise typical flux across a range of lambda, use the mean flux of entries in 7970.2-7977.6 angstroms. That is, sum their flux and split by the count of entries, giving 18.0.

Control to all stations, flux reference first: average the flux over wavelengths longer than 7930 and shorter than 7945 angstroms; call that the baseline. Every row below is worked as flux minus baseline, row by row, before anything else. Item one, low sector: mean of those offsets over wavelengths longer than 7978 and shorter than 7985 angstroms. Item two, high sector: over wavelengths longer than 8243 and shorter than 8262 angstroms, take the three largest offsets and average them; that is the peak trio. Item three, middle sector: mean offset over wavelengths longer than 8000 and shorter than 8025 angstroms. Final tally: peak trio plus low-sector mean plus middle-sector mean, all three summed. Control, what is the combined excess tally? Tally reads 2.0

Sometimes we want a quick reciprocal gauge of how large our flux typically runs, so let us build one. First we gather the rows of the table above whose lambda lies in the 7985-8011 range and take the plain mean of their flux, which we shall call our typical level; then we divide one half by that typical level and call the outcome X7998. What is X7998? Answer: 0.0260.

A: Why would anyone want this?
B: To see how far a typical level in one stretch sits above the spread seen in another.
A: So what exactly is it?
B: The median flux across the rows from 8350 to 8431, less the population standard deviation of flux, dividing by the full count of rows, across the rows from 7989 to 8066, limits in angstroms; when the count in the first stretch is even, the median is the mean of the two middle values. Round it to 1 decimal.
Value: 17.4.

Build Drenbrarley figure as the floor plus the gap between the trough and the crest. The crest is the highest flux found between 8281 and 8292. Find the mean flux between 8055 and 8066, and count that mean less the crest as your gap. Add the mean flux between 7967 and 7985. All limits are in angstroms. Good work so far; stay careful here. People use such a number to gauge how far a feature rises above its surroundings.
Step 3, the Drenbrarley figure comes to 19.5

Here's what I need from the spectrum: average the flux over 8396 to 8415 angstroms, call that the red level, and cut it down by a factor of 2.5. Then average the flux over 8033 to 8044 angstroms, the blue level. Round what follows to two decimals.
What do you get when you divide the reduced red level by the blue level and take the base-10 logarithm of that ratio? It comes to -0.37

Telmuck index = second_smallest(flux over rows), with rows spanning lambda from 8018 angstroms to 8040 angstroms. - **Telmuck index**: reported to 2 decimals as 16.22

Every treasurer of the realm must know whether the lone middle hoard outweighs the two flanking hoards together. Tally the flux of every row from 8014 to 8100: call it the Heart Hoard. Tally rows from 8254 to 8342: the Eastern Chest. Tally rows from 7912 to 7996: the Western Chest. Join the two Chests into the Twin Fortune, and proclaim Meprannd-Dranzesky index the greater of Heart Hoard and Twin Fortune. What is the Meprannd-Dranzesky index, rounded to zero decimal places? 847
